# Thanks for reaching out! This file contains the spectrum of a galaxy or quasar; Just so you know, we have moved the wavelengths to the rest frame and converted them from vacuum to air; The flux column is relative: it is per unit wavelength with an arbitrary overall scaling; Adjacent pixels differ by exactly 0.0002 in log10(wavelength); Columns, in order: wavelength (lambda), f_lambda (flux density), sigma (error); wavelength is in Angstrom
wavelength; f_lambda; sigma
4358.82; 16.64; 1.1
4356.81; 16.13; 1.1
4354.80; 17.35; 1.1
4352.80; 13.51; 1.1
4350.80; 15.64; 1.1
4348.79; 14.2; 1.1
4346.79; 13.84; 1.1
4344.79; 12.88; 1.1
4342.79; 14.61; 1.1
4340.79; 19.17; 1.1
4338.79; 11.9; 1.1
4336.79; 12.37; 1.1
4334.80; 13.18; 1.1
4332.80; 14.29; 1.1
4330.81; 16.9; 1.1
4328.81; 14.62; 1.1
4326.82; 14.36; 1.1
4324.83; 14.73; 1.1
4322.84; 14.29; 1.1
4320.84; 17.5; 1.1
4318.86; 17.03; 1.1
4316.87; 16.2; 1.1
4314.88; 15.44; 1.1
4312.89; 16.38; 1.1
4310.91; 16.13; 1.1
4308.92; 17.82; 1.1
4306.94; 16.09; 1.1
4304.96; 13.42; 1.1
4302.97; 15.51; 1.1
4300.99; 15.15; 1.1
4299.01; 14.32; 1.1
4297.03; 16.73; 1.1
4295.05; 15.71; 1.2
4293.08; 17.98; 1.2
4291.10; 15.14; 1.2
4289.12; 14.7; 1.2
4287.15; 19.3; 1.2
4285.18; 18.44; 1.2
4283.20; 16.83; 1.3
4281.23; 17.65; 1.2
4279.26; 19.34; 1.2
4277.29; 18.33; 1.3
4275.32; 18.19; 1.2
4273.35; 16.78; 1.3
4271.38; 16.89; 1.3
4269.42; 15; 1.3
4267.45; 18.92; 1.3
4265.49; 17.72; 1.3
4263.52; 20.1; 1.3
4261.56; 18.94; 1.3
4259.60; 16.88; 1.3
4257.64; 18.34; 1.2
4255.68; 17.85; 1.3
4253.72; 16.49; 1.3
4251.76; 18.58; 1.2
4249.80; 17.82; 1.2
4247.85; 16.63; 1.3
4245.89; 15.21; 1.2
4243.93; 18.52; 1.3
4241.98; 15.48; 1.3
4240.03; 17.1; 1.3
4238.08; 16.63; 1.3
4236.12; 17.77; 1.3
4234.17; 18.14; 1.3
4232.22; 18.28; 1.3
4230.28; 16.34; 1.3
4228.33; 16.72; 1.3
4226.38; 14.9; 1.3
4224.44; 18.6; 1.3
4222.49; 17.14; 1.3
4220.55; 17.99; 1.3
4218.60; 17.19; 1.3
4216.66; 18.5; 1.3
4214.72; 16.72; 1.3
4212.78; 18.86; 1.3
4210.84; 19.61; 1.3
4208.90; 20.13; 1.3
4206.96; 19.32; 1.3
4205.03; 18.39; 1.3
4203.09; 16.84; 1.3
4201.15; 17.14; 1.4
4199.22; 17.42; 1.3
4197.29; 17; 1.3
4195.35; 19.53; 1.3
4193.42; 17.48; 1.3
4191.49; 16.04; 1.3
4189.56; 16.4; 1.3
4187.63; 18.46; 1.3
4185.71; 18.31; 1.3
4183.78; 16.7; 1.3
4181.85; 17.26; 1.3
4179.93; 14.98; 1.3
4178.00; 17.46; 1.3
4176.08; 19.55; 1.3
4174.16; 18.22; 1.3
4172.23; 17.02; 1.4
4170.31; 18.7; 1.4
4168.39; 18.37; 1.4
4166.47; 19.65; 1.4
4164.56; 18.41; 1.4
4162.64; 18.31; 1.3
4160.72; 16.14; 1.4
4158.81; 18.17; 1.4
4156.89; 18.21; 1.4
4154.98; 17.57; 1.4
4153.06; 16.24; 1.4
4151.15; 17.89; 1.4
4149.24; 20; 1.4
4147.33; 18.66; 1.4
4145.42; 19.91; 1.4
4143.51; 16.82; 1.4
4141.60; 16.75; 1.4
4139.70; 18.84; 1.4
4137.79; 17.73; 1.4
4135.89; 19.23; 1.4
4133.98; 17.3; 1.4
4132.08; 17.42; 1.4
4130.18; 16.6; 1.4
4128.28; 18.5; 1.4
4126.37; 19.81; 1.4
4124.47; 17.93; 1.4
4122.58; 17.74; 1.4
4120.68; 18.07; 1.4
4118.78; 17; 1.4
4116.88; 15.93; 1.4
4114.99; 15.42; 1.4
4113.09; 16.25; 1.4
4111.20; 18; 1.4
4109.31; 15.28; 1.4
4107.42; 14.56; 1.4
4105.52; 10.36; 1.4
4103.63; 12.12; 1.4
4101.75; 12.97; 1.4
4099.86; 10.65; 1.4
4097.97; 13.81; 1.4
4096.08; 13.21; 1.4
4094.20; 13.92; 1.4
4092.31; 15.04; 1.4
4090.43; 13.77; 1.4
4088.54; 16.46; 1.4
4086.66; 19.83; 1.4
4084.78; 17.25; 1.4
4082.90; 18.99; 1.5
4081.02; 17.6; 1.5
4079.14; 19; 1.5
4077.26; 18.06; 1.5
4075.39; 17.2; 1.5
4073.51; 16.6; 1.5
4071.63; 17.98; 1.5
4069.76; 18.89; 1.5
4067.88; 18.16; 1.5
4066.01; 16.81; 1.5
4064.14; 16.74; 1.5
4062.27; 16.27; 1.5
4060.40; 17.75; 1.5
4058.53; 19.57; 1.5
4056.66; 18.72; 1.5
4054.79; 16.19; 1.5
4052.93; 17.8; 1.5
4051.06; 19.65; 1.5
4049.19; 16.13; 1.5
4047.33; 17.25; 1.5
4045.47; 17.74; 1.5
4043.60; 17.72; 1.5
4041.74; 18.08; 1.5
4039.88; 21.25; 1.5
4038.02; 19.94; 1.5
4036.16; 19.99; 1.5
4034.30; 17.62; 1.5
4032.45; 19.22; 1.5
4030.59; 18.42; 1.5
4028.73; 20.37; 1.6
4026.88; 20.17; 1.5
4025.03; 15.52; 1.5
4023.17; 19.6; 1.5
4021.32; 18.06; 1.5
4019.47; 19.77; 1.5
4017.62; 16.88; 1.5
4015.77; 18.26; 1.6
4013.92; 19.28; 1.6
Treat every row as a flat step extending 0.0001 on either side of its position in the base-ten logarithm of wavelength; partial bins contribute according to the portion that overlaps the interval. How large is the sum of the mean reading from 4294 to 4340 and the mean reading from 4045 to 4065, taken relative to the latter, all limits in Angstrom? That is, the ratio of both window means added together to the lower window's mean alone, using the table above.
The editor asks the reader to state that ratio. 1.86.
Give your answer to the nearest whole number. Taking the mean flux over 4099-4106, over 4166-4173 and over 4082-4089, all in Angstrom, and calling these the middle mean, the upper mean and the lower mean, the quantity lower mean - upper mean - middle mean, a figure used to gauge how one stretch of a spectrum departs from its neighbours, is -12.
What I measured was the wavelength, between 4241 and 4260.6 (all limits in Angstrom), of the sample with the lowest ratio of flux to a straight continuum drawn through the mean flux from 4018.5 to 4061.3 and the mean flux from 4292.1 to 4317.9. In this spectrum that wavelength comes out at 4245.89 Angstrom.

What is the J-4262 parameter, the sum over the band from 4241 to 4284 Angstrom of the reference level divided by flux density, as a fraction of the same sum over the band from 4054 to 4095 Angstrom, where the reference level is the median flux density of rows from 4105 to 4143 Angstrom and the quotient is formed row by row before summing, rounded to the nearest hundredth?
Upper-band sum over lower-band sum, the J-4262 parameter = 0.98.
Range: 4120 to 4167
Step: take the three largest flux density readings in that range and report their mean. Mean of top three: 19.9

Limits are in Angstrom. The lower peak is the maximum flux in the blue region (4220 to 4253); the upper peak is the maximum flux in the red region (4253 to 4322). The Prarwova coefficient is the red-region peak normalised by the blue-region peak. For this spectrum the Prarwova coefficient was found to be 1.08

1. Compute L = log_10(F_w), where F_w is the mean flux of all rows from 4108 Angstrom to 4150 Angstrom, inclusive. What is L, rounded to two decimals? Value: 1.25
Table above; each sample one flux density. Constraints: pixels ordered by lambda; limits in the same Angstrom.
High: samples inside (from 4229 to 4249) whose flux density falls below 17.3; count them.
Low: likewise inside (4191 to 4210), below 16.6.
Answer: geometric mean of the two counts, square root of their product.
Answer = 2.4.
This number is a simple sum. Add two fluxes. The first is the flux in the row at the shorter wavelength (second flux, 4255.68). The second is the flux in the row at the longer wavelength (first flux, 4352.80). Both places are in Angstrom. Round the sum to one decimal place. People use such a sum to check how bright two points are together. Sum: 31.4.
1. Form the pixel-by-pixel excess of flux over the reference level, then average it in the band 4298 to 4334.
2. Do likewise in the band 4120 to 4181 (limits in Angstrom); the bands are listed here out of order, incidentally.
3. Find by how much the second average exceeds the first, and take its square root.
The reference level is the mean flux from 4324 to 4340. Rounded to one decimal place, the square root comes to 1.6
